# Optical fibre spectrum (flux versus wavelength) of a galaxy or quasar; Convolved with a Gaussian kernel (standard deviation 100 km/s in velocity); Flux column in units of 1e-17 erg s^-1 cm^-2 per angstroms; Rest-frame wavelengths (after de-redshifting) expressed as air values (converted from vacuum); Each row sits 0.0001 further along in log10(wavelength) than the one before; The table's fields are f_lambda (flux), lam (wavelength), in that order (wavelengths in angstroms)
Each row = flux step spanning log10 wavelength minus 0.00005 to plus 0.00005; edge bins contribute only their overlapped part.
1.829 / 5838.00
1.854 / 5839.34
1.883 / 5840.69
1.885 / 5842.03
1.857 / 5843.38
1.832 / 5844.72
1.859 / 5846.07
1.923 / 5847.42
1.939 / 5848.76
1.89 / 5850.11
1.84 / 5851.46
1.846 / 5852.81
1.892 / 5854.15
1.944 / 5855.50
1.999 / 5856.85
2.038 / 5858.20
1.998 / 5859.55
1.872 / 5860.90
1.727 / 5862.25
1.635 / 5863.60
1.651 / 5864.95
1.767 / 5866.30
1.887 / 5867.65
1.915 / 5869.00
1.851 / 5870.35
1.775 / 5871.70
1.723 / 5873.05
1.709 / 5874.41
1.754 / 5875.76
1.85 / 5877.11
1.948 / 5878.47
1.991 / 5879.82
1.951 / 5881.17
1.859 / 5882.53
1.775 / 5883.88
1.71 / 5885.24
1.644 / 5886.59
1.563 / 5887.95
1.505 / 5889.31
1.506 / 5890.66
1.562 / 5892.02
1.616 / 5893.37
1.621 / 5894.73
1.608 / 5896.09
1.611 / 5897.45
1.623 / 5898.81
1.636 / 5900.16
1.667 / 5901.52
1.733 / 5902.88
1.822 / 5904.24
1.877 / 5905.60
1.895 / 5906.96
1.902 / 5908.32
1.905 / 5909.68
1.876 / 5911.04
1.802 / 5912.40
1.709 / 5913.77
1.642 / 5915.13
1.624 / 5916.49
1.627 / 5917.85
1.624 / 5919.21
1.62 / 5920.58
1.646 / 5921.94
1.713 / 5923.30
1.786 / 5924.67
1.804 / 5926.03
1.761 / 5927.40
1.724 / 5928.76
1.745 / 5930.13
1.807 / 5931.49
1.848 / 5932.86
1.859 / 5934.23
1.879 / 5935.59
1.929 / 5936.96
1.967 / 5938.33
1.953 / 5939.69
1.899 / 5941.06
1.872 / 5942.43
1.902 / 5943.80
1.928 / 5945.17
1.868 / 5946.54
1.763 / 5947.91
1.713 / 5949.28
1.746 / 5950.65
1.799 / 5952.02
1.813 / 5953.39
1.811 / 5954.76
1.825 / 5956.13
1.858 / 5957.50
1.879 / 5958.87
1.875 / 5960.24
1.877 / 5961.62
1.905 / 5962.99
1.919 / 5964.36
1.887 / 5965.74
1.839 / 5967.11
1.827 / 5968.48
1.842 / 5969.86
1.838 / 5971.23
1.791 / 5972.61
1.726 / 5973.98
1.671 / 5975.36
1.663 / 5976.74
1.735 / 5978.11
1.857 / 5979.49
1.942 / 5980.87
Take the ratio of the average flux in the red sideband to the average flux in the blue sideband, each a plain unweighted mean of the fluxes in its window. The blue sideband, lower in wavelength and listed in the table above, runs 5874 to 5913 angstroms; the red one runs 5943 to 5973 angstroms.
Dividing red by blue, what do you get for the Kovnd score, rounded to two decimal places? 1.06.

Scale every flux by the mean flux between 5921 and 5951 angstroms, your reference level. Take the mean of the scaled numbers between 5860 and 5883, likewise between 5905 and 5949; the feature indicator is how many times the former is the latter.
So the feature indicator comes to 1.01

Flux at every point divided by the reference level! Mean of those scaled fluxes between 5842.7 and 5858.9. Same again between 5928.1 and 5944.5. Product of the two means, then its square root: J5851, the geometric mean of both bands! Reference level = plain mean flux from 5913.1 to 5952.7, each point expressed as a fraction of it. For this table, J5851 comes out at 1.06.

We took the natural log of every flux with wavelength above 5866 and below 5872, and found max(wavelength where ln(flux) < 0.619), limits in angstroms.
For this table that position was 5871.70 angstroms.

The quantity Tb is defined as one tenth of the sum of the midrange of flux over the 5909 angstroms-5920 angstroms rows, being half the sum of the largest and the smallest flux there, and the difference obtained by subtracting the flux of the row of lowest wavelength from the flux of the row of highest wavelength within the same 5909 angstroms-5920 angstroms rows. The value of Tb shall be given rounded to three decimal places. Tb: 0.148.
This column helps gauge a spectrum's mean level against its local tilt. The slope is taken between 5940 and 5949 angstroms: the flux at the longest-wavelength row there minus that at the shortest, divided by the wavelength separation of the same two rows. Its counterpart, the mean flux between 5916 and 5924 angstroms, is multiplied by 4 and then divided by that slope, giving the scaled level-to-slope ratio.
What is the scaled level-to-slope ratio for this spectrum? -331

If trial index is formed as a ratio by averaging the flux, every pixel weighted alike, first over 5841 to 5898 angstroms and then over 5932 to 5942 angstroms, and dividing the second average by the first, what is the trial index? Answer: 1.06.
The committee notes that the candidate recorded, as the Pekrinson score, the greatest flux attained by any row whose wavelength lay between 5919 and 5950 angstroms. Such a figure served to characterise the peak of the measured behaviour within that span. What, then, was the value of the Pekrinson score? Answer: 1.967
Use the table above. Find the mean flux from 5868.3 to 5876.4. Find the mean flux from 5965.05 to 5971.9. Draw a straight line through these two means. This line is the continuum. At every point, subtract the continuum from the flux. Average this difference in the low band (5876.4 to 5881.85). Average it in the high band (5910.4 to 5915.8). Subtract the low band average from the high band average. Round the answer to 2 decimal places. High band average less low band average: -0.20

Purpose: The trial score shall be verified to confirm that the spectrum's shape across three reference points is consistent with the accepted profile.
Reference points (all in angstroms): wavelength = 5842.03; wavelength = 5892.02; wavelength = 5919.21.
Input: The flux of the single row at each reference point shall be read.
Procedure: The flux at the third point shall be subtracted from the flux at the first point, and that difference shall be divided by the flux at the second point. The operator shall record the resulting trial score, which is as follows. 0.17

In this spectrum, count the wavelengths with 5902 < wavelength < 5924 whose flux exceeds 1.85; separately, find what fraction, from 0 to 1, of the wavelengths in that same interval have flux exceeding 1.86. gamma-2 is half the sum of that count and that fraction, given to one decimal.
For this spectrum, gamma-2 2.7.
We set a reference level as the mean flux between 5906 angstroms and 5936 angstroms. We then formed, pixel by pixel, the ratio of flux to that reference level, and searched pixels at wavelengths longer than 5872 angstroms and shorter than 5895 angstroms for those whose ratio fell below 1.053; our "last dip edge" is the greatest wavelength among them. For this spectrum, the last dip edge 5894.73 angstroms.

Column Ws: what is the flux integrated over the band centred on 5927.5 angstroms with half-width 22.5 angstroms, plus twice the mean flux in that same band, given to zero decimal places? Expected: 85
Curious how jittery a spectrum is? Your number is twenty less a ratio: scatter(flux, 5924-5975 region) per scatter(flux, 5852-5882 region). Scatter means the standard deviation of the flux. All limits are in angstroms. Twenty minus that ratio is 19.4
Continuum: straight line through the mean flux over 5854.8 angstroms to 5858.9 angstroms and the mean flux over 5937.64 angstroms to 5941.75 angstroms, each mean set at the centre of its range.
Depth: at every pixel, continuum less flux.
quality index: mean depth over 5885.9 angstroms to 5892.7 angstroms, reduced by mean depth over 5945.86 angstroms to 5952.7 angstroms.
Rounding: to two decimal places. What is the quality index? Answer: 0.26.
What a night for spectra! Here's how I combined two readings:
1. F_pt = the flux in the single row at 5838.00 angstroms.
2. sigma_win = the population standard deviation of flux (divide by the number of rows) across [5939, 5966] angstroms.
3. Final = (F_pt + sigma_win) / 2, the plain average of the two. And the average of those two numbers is 0.95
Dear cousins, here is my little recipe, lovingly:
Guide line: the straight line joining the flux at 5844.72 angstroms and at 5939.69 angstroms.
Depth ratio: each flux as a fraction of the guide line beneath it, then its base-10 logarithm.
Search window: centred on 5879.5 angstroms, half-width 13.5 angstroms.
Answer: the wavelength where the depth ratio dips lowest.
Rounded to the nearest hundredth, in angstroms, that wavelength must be 5890.66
